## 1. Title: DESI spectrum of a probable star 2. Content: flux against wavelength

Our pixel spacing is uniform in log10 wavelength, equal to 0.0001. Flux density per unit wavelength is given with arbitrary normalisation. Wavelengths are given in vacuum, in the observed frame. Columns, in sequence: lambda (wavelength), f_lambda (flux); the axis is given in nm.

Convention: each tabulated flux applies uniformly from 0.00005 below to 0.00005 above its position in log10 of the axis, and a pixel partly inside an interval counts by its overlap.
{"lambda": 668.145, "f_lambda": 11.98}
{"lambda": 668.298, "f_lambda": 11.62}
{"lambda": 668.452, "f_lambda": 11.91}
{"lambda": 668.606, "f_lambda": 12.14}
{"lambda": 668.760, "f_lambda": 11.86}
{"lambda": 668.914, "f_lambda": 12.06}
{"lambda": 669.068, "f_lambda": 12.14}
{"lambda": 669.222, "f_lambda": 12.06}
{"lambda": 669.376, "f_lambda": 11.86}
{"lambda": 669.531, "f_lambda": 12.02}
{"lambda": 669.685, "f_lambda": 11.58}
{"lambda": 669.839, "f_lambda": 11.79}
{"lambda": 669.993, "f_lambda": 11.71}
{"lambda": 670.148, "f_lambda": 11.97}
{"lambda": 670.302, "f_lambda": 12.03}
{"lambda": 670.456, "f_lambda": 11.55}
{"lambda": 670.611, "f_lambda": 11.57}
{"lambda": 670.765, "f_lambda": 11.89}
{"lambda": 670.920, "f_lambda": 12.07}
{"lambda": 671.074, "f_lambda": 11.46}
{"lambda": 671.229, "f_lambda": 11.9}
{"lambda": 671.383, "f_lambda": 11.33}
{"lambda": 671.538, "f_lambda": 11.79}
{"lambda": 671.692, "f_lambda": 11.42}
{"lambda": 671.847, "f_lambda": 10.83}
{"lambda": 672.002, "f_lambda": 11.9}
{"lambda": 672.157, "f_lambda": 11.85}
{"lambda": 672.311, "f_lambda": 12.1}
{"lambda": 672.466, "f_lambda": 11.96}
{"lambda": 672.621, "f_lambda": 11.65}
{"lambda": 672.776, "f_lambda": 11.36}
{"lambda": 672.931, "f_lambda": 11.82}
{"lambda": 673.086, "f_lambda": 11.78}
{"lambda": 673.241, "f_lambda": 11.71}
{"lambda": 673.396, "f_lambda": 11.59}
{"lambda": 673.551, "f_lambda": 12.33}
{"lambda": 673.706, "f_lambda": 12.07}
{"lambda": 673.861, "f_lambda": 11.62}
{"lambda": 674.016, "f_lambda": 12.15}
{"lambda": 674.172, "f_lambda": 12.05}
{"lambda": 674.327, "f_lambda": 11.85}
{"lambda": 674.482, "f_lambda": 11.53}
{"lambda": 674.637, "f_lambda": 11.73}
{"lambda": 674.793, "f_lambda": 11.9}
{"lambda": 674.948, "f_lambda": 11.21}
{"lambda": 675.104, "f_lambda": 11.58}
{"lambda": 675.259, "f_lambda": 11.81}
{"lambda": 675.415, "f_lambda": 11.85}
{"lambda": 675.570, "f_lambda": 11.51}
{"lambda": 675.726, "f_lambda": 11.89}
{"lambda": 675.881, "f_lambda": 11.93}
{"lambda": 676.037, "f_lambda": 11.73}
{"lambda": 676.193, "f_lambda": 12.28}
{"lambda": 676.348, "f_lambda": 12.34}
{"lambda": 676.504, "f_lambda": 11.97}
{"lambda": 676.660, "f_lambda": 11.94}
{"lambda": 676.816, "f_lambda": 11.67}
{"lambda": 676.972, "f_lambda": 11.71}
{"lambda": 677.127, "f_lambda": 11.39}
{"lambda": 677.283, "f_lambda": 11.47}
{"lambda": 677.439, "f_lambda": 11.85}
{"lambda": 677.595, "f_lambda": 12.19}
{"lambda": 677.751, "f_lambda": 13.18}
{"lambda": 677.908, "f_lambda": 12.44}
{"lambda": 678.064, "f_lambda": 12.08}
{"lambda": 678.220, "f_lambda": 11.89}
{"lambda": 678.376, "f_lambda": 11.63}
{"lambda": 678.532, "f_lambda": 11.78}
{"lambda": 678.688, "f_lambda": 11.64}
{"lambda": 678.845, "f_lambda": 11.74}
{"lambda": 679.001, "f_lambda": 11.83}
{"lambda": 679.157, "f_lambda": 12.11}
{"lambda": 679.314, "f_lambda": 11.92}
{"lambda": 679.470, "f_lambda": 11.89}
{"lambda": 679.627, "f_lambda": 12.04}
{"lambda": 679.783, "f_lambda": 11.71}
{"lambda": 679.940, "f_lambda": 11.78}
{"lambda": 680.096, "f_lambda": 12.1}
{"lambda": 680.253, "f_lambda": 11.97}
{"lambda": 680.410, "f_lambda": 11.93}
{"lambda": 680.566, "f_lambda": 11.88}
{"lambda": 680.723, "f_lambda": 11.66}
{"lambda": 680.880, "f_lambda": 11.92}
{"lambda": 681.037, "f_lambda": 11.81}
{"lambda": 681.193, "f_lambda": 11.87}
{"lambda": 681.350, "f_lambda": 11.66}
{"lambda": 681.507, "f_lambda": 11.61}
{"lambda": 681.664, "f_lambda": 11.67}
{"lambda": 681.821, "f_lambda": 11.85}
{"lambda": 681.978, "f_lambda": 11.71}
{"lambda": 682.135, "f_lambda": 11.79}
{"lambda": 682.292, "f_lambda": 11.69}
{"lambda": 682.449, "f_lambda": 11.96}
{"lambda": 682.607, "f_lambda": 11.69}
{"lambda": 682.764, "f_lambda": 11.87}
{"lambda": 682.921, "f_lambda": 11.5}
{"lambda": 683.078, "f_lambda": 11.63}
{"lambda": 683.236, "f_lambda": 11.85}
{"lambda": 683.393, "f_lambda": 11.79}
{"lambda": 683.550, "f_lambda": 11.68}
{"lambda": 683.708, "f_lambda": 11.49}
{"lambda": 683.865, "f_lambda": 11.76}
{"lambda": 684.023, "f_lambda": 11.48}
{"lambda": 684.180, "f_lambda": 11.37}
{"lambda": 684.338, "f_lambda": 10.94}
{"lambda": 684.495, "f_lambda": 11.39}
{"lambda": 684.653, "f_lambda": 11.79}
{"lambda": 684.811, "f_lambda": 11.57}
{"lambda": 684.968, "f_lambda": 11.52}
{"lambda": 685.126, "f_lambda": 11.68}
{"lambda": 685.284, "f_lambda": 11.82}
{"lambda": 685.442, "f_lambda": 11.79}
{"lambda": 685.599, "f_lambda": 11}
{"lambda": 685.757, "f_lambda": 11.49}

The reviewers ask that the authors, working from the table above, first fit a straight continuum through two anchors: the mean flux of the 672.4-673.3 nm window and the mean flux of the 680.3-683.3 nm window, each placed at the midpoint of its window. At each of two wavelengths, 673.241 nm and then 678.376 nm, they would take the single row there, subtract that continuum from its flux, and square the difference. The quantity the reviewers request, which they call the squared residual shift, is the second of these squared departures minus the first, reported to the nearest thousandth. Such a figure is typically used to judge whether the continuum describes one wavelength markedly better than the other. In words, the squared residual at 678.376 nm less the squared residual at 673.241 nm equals 0.013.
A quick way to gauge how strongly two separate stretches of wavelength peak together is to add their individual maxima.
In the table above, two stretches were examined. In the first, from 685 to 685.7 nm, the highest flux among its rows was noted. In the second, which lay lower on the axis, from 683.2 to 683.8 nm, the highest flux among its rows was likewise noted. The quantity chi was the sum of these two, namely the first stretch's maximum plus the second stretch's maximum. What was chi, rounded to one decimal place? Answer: 23.7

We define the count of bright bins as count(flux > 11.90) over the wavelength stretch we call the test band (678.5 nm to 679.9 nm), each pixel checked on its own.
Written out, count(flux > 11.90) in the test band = 3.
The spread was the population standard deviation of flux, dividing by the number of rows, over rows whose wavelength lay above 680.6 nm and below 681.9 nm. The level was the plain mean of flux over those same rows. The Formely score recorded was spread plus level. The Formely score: 11.9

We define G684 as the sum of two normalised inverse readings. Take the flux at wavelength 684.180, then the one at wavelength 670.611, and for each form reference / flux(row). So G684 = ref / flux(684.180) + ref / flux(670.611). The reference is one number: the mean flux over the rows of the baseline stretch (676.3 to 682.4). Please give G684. 2.07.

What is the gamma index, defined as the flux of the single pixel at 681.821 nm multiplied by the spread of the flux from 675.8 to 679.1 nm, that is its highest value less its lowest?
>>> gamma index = 21.2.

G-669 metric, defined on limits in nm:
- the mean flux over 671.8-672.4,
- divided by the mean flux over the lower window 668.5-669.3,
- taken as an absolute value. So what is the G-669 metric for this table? 0.97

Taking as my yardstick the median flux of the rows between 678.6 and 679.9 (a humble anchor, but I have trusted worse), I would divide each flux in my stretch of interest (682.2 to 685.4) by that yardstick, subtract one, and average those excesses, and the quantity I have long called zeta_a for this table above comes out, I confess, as -0.020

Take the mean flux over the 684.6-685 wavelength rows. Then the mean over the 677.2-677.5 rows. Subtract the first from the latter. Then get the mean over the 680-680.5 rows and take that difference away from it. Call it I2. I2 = 12.0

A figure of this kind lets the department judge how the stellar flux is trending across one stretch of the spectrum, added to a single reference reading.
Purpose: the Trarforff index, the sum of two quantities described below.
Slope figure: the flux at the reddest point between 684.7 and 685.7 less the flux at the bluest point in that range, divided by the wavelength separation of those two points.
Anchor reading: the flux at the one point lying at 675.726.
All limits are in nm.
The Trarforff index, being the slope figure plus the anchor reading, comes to 11.2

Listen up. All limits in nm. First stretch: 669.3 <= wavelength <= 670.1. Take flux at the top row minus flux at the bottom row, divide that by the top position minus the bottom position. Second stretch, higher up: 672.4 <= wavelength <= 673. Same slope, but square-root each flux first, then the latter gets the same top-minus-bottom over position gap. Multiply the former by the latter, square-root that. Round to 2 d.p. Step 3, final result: 0.10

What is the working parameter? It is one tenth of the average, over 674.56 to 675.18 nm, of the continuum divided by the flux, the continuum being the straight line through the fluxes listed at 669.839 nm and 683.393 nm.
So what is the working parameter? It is 0.102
